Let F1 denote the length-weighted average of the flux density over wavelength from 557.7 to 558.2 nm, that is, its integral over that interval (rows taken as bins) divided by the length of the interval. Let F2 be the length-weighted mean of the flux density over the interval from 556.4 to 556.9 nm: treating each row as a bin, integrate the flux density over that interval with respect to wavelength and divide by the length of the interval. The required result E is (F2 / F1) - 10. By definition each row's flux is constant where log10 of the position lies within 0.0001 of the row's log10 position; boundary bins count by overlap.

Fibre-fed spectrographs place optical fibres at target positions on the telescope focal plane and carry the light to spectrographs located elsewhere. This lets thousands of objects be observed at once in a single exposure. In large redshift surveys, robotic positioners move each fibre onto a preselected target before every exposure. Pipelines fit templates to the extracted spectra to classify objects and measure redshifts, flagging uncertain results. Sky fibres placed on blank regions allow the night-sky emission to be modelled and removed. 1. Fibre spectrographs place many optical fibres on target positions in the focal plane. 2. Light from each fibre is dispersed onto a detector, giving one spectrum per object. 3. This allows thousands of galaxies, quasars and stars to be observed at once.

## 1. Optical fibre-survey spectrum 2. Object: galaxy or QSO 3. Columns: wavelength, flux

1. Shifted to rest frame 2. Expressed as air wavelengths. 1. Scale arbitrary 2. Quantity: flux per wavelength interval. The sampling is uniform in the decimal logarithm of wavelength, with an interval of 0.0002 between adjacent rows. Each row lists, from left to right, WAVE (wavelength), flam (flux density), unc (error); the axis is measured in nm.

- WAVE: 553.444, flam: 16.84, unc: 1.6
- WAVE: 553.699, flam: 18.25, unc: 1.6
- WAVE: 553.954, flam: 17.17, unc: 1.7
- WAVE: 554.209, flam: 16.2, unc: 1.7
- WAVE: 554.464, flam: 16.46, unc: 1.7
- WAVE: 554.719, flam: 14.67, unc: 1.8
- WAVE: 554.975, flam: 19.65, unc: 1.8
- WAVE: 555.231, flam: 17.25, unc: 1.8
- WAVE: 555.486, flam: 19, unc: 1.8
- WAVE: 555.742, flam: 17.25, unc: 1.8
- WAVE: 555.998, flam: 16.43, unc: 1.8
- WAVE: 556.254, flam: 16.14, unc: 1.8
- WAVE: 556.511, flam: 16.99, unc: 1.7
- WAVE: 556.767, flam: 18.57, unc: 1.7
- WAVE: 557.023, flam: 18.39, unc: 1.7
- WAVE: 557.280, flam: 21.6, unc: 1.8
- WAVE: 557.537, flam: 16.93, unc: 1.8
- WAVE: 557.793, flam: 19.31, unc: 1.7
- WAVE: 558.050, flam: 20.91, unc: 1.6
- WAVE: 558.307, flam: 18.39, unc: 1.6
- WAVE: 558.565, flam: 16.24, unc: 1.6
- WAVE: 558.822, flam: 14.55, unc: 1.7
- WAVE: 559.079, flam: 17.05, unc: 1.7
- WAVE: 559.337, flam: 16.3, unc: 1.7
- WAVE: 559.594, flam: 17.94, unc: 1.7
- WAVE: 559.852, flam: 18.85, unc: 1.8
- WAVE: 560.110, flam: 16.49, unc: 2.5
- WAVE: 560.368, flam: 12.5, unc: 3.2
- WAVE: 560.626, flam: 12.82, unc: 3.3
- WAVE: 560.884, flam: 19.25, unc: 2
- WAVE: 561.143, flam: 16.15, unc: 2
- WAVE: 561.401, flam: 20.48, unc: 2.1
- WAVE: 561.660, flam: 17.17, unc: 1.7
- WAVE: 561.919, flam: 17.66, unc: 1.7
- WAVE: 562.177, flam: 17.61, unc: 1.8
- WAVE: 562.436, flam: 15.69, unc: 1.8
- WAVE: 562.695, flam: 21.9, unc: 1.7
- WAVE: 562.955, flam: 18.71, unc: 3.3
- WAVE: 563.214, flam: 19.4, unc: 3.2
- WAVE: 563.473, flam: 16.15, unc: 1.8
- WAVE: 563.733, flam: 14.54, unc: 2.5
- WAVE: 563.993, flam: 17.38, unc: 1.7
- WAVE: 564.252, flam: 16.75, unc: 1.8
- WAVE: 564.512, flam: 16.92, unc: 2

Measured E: -9.11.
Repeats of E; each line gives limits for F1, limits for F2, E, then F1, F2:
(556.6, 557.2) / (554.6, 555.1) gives -9.08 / 18.6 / 17.2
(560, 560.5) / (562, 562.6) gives -8.82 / 14.4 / 17.1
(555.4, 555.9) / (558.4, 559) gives -9.12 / 17.9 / 15.7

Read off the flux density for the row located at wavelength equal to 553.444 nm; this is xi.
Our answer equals 16.84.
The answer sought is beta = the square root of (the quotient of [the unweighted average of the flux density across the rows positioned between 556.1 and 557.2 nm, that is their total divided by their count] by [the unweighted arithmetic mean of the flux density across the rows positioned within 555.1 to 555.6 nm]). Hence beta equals 0.983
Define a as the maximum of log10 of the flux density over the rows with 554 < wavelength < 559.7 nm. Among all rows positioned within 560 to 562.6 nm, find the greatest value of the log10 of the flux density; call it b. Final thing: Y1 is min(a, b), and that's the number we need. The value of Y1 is 1.311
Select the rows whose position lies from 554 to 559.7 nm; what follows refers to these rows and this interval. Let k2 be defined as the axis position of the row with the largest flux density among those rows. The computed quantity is 557.280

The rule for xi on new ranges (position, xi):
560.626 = 12.82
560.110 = 16.49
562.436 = 15.69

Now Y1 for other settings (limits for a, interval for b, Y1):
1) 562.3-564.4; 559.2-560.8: 1.275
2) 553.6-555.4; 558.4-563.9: 1.293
